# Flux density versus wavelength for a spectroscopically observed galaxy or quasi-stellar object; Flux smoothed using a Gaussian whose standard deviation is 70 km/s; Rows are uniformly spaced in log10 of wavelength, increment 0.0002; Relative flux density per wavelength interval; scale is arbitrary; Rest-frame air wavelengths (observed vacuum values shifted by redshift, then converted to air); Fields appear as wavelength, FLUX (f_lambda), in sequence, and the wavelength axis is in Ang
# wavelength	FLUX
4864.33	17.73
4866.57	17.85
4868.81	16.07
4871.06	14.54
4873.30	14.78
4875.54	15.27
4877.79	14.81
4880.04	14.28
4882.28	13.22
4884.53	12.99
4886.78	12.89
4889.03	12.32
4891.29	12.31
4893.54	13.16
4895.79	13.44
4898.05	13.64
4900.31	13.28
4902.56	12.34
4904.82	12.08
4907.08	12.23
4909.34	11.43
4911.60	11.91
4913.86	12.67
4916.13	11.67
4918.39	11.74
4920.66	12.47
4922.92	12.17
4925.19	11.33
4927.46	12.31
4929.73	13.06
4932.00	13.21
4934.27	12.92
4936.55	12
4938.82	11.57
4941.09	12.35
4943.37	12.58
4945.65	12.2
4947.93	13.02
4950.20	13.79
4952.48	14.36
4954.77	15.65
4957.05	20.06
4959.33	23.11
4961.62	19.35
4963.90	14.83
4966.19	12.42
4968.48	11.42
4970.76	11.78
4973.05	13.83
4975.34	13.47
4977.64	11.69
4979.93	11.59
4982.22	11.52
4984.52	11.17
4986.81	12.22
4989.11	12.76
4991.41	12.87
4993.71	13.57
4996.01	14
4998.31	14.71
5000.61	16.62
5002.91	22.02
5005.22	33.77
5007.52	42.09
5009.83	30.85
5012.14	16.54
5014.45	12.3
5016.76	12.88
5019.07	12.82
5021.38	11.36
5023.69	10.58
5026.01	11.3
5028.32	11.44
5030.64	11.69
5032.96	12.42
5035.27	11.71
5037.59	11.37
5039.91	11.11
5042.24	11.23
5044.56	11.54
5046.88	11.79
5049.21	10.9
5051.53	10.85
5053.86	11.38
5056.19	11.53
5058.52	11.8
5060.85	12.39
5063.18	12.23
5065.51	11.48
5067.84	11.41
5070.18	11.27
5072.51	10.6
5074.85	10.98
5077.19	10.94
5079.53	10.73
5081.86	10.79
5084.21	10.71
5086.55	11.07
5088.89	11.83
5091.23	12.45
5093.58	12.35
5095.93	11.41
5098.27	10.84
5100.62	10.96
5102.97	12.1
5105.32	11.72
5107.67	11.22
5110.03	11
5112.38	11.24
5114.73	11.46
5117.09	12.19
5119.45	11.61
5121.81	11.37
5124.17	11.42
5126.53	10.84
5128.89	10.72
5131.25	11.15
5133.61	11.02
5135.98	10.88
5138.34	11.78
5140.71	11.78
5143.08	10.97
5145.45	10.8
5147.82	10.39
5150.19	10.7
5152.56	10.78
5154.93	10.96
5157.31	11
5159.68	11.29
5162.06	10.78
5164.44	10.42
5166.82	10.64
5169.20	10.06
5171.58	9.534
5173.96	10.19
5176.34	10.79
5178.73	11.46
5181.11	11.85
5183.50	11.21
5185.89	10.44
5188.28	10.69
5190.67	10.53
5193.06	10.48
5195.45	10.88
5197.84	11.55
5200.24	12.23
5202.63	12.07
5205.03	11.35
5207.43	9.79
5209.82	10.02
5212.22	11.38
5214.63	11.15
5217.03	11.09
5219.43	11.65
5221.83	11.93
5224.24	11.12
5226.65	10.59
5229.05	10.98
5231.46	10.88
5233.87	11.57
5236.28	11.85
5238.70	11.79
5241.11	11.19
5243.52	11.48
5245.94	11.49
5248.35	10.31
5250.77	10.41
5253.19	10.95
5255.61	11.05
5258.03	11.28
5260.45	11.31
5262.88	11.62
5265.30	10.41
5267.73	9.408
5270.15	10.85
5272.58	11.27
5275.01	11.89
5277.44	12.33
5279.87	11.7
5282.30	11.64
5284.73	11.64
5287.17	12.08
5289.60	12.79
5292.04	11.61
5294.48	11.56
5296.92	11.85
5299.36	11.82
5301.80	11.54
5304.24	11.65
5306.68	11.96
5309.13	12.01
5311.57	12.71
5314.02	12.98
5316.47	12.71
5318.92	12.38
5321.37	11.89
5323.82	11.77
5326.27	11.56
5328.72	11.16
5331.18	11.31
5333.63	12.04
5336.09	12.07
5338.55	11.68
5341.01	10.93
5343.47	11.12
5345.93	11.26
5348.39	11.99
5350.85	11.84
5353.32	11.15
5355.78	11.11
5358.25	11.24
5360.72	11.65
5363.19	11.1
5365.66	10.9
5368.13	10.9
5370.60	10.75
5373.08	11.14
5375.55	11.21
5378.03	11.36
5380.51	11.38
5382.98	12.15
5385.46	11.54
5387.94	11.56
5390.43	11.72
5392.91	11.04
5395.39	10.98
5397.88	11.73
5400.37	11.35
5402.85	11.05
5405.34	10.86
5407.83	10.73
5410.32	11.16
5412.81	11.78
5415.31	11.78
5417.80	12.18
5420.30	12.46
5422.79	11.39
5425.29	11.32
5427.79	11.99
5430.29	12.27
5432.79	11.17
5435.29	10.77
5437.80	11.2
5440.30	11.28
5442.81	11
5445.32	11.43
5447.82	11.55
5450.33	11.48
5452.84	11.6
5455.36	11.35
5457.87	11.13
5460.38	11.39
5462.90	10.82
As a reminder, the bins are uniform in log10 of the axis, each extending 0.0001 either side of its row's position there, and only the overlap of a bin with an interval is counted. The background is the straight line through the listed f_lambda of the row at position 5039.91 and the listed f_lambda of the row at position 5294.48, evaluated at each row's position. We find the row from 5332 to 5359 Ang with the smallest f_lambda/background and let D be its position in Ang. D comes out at 5341.01 Ang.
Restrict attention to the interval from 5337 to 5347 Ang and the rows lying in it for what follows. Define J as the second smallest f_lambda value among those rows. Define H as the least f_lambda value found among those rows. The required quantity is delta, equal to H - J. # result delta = -0.19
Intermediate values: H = 10.93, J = 11.12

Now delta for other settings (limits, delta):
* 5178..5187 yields -0.77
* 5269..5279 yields -0.42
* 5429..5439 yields -0.40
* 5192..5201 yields -0.40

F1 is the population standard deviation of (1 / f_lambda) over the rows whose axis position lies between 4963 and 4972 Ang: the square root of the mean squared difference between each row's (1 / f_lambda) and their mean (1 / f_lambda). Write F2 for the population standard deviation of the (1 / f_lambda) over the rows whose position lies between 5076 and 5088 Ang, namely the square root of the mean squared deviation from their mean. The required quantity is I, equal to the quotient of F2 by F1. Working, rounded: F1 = 0.0077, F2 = 0.0012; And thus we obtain 0.1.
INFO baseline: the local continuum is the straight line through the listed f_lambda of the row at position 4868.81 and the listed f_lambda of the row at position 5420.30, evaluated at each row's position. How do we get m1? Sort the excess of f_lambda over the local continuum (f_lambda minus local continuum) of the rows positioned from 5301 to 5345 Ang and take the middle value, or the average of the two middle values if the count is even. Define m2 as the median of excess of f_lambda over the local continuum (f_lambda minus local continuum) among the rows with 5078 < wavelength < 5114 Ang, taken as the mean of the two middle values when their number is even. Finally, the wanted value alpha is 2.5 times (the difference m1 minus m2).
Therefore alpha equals 5.0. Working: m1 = -1.3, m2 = -3.3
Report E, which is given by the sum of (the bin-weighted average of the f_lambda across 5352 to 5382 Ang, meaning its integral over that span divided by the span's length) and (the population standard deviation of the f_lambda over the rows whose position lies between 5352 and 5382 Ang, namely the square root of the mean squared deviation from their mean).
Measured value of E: 11.4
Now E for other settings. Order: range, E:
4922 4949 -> 13.0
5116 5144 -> 11.7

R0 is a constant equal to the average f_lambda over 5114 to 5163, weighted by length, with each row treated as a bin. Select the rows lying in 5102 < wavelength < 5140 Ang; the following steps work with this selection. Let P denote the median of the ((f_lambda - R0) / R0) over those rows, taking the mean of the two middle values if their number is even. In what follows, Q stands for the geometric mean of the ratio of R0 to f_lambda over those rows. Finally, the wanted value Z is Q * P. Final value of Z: 0.015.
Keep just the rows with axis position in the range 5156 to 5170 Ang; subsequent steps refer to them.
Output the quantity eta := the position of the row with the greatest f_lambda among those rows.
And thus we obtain 5159.68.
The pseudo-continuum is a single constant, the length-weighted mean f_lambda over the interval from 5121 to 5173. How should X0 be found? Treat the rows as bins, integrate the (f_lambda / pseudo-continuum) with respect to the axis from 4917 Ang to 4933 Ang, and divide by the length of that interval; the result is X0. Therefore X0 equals 1.13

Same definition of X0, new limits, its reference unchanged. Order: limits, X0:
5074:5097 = 1.04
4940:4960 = 1.39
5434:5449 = 1.03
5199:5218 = 1.02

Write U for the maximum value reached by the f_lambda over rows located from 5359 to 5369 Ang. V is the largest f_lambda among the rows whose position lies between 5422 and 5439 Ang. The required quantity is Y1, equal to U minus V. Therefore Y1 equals -0.62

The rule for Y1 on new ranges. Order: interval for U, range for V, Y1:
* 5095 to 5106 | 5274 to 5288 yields -0.23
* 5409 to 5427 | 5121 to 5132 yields 1.04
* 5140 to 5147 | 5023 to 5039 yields -0.64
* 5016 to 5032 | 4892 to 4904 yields -0.76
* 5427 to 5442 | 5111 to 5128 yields 0.08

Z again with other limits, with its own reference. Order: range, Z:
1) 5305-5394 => 0.036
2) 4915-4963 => 0.106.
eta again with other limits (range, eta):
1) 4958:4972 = 4959.33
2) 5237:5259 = 5238.70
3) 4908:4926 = 4913.86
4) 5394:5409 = 5397.88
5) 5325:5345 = 5336.09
